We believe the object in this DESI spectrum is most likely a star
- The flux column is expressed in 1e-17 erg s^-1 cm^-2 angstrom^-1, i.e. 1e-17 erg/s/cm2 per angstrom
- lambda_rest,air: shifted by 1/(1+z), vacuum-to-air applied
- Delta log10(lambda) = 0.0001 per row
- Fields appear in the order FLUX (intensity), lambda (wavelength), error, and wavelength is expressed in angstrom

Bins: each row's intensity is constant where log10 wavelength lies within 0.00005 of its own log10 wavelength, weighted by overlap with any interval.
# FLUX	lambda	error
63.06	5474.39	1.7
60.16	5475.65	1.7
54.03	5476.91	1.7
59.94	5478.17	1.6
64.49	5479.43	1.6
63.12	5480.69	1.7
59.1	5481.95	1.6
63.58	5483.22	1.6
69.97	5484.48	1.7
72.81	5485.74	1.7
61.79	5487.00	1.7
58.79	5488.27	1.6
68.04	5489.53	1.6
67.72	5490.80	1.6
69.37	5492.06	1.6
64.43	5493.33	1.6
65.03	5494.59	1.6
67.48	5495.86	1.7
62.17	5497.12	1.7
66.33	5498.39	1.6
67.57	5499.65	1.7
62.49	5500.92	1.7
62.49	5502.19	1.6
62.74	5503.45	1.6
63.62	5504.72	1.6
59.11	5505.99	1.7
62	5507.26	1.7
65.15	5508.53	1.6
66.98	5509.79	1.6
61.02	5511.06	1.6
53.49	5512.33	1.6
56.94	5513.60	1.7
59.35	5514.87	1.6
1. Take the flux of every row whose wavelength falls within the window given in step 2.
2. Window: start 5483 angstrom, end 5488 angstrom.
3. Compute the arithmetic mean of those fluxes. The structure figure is 67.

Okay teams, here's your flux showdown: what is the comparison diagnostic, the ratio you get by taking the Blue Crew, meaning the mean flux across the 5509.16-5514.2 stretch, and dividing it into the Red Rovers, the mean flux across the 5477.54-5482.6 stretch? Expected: 1.03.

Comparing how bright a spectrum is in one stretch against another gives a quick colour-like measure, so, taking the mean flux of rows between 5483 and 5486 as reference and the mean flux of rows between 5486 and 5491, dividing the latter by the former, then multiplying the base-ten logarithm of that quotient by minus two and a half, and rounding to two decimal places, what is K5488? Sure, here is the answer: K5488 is 0.08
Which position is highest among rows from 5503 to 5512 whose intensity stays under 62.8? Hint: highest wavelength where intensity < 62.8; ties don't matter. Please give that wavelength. 5511.06 angstrom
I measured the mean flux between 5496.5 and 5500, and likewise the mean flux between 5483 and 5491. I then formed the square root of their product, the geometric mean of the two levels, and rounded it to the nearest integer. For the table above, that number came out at 66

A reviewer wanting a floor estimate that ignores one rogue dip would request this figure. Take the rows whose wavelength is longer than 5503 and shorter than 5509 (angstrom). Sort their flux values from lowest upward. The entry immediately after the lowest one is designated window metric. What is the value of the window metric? 62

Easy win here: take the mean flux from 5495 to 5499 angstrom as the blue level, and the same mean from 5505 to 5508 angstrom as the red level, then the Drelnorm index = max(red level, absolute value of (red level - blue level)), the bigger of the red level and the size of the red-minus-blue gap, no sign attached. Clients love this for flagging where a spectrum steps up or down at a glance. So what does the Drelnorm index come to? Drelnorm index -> 61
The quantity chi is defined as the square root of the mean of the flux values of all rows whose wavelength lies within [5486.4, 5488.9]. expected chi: 7.8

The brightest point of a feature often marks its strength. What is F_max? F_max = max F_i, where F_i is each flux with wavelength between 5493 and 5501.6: 67.57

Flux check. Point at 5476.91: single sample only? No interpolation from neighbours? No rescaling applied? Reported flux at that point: 54.03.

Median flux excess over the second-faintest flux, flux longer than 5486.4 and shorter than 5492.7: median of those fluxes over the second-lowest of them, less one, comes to 0.10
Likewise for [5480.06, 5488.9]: 0.07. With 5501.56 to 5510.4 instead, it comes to 0.01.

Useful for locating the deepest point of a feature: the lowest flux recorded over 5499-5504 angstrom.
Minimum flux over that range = 62.49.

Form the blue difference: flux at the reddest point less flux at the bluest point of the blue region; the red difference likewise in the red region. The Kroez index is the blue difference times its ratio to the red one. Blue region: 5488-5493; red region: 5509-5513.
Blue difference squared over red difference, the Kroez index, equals -8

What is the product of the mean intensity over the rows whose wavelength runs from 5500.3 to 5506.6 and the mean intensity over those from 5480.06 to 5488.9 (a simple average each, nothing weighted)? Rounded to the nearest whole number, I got 3984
